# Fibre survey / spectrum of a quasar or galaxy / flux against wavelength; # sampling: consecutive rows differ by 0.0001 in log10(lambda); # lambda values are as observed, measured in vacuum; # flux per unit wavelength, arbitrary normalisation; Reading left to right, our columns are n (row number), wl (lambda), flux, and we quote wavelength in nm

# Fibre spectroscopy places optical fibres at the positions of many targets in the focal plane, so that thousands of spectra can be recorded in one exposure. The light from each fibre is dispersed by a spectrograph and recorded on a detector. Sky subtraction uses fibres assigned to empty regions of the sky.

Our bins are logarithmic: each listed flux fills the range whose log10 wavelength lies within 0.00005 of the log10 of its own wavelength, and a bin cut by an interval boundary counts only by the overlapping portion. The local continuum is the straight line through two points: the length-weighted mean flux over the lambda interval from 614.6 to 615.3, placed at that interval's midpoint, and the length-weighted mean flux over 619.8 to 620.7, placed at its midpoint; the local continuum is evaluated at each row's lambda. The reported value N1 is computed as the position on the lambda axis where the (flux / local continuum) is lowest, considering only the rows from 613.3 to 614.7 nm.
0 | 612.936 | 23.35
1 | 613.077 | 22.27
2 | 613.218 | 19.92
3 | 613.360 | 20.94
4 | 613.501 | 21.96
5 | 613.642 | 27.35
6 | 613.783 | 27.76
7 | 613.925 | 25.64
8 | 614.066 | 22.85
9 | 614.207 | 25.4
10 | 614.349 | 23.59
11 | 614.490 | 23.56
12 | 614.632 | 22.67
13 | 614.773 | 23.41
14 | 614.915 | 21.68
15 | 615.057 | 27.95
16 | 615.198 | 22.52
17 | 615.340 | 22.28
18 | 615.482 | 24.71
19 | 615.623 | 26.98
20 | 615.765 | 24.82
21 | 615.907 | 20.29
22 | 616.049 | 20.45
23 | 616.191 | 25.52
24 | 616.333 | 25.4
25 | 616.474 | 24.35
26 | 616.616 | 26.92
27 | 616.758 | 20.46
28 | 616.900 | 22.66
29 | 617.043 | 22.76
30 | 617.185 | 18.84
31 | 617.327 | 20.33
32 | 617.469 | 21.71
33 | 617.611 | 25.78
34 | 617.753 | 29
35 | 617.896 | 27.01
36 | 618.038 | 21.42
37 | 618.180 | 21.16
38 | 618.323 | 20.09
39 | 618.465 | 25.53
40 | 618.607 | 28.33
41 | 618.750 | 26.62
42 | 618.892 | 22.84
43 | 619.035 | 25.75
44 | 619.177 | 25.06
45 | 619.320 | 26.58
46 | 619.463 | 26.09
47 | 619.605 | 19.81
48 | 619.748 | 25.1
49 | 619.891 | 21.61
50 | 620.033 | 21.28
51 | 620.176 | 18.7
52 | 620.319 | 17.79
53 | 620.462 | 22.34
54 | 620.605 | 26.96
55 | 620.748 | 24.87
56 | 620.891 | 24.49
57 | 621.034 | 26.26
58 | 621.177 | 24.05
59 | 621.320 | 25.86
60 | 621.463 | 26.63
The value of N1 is 613.360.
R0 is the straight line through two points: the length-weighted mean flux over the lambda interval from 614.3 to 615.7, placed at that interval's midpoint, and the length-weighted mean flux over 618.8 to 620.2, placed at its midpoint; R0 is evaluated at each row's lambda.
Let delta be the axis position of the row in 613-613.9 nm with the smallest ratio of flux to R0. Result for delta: 613.218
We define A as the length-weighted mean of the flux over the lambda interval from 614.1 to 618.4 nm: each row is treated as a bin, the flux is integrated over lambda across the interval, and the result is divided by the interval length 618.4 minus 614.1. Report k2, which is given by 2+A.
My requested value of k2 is 25.5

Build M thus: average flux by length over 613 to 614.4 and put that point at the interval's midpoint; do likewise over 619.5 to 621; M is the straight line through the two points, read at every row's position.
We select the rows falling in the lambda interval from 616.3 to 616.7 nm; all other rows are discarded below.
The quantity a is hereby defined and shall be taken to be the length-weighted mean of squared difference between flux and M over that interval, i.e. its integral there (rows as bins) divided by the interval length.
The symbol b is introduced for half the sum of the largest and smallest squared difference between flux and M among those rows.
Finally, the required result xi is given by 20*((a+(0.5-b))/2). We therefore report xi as -3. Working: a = 6.8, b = 8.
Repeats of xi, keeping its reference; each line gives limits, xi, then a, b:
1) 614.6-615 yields 9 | 2.1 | 2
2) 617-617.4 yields 5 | 9.1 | 9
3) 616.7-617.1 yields -7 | 2.5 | 4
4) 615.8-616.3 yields 2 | 6.9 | 7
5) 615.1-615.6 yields 27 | 3.5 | 1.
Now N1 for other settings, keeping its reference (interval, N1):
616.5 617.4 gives 617.185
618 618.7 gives 618.323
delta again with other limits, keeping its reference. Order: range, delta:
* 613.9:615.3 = 614.915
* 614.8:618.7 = 617.185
